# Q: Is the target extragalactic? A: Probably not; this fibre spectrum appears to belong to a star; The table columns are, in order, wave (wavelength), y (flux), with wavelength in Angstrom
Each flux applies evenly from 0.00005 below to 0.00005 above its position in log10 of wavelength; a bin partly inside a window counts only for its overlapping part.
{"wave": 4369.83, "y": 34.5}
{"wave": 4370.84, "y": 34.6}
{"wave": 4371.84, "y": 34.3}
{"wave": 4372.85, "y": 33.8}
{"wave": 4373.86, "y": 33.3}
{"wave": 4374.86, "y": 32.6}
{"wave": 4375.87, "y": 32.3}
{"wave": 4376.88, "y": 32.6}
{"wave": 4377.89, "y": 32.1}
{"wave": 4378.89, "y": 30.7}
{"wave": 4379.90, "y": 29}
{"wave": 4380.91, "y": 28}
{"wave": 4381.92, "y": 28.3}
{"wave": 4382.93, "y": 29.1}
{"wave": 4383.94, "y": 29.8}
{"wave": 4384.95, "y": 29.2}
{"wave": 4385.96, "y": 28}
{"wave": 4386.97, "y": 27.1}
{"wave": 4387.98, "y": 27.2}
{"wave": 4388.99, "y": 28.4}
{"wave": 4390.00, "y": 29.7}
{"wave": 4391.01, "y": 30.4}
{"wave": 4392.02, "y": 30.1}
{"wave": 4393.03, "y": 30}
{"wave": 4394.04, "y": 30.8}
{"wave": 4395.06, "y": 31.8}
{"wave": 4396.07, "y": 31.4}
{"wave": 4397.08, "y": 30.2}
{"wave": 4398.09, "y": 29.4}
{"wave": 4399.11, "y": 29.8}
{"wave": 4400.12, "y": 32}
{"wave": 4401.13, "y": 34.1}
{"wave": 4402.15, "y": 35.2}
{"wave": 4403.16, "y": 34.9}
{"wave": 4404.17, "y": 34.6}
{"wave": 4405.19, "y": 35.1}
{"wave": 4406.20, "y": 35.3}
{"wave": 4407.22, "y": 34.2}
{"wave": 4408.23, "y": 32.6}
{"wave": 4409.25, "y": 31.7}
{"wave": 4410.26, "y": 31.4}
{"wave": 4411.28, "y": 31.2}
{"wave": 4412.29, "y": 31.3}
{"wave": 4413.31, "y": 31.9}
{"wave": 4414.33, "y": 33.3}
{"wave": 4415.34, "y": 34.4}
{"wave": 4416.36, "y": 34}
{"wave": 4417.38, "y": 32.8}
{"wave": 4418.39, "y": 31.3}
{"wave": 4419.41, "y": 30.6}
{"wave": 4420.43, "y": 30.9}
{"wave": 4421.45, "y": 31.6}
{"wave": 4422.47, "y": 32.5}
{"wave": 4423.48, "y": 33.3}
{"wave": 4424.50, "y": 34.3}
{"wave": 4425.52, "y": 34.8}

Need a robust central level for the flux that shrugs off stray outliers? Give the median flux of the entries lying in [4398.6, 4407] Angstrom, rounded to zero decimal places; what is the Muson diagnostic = 35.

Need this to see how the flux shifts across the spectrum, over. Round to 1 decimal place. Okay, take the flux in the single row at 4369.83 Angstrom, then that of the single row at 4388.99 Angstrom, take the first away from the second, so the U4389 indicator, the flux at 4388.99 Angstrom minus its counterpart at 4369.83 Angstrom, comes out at -6.1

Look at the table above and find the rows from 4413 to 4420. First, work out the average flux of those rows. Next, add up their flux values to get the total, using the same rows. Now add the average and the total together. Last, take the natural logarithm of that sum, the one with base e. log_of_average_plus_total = 5.56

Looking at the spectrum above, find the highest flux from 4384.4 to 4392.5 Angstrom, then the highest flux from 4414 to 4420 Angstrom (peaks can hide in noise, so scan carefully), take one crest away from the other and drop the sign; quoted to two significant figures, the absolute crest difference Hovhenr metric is 4.0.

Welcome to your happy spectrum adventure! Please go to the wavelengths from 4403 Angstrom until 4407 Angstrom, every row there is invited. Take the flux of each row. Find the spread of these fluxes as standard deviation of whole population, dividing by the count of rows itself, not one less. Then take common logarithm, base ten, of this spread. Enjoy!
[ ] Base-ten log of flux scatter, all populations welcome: -0.59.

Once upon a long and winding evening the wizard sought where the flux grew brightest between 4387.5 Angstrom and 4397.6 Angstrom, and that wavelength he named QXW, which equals 4395.06 Angstrom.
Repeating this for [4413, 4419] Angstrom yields 4415.34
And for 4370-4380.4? 4370.84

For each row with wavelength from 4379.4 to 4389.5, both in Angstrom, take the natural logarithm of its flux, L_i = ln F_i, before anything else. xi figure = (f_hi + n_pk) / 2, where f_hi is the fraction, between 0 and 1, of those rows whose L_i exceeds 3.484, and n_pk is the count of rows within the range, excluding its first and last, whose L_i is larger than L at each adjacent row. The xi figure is 0.50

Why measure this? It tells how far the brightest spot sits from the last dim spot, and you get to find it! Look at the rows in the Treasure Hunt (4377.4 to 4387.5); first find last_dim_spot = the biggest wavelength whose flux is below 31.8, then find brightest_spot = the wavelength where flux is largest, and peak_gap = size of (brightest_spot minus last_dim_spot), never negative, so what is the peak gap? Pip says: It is 9.1 Angstrom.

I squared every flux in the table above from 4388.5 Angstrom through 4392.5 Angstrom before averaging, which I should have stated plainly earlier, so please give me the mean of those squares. 880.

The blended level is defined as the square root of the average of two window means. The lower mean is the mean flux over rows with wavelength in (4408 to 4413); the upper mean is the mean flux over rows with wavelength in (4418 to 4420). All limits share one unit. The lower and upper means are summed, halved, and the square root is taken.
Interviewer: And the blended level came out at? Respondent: 5.59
